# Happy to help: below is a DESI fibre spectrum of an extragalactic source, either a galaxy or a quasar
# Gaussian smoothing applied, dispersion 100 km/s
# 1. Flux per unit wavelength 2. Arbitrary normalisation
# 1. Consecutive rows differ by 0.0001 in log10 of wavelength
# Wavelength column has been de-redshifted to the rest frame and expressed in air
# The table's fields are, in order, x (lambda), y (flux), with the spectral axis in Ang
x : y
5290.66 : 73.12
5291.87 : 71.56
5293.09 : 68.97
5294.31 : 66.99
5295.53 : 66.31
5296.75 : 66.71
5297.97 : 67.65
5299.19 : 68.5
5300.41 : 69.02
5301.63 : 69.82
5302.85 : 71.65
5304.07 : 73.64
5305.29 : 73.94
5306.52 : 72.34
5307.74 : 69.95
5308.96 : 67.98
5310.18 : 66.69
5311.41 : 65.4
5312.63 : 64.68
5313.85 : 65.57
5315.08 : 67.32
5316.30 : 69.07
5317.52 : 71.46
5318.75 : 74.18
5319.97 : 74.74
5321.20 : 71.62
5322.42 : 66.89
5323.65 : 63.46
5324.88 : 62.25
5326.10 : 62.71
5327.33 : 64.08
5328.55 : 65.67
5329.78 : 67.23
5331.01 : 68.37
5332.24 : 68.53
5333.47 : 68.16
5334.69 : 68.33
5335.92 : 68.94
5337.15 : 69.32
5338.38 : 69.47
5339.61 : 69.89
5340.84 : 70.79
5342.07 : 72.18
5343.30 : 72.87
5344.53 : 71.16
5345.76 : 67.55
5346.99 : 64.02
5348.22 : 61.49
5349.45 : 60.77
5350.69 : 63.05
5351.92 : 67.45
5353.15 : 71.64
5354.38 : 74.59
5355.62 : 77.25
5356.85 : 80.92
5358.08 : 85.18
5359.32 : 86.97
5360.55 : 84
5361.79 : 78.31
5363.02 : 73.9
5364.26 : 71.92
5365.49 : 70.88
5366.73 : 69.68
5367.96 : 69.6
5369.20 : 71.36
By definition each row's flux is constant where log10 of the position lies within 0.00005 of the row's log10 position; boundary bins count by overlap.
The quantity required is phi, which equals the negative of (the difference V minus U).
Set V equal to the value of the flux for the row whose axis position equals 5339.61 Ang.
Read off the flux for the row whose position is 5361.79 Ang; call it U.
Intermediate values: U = 78.31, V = 69.89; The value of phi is 8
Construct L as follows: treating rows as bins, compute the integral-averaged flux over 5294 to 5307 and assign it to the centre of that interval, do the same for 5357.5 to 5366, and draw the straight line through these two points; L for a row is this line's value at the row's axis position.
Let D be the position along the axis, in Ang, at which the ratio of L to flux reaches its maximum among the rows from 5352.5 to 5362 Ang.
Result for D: 5353.15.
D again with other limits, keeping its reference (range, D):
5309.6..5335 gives 5324.88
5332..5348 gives 5346.99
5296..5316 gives 5312.63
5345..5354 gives 5349.45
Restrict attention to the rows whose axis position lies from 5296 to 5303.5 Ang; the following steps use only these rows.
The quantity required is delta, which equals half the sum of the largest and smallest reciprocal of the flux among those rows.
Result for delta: 0.0145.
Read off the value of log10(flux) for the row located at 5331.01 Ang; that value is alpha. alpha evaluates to 1.83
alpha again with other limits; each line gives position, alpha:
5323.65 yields 1.80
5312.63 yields 1.81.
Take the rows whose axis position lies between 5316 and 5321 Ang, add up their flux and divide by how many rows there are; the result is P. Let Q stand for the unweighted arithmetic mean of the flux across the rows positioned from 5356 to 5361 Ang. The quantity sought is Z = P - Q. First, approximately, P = 72.4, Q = 84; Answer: -12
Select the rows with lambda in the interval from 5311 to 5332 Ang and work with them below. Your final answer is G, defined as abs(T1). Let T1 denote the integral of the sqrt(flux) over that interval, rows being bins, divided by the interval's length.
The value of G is 8.21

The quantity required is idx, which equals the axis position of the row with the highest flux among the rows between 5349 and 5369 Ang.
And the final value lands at 5359.32 Ang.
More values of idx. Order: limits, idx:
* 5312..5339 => 5319.97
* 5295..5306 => 5305.29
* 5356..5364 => 5359.32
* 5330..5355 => 5354.38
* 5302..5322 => 5319.97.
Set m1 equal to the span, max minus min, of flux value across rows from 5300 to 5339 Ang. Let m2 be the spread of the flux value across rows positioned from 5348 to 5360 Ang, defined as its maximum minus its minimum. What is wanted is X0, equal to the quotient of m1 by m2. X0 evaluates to 0.5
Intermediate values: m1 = 12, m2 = 26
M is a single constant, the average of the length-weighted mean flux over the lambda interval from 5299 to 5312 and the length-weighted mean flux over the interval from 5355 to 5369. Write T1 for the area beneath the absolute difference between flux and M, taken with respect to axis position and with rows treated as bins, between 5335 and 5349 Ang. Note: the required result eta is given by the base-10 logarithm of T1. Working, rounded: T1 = 65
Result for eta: 1.816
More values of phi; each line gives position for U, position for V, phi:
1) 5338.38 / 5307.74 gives 0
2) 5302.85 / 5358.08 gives -14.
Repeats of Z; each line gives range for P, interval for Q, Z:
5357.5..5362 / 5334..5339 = 15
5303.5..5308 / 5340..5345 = 1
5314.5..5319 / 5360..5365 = -7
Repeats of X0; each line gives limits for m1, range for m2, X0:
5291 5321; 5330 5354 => 0.8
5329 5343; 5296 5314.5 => 0.5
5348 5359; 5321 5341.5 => 2.6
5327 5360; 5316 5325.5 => 2.1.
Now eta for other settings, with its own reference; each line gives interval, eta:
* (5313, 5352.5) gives 2.362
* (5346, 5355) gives 1.833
